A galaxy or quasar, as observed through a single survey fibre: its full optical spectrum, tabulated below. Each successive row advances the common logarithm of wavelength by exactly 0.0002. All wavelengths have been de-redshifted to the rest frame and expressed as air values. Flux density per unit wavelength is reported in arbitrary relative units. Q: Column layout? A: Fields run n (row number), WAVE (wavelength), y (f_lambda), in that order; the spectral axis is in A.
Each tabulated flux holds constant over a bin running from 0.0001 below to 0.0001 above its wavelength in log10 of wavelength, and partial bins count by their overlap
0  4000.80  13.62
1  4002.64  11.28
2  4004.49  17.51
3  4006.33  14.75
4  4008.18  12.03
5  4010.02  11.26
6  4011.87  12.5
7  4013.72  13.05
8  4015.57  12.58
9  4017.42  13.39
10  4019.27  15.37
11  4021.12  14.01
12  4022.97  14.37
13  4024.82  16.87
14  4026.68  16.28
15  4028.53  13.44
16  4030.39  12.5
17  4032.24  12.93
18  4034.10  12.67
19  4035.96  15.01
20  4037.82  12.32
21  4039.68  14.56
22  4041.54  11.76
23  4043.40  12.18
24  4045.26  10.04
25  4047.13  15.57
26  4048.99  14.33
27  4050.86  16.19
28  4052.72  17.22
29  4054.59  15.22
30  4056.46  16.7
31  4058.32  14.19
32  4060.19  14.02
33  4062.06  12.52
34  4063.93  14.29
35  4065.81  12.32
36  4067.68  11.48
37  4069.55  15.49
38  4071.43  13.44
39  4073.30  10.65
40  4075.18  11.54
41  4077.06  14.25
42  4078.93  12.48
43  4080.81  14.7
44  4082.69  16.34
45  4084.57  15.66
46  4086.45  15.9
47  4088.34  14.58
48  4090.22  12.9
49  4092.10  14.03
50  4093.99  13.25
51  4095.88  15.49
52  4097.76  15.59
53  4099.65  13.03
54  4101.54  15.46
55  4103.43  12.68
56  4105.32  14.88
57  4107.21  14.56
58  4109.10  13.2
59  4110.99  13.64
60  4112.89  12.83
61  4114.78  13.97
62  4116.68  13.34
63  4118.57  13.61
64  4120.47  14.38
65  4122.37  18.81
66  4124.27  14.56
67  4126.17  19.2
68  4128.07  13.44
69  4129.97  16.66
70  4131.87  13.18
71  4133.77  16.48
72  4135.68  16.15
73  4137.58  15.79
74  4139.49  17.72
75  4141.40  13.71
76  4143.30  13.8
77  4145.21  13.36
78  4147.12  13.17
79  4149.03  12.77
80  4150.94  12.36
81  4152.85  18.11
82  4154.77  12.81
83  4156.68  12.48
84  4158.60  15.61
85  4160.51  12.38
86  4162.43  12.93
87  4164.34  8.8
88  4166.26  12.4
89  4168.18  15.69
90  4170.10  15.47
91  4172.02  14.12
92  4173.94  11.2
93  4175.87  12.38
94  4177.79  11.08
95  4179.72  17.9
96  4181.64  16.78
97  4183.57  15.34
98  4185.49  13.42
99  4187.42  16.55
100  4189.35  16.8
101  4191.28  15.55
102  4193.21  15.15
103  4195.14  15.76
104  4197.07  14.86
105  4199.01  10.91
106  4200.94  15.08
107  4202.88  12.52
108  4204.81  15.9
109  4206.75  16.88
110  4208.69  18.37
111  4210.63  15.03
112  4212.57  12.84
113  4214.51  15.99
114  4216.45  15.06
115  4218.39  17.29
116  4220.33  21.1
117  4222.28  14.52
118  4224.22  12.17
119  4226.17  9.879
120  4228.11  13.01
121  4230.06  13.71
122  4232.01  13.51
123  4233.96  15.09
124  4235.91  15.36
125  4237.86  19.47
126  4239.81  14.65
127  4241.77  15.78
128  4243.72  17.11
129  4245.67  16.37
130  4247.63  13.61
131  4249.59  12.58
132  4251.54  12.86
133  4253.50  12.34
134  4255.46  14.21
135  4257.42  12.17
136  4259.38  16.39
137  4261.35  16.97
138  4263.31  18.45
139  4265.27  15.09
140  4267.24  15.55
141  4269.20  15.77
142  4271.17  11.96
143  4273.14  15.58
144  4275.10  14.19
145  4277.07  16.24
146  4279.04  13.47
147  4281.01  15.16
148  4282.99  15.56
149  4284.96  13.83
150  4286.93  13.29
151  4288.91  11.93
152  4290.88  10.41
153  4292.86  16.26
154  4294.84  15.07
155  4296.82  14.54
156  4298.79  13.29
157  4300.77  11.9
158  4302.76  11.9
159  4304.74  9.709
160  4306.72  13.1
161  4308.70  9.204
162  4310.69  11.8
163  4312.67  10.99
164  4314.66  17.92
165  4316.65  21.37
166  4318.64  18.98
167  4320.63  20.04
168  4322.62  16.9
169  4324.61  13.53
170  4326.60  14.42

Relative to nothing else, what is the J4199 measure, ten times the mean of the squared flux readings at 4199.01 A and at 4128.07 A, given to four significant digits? 1498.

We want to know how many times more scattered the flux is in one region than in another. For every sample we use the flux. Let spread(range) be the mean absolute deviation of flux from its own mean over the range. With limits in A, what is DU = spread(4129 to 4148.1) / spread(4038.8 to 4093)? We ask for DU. 1.02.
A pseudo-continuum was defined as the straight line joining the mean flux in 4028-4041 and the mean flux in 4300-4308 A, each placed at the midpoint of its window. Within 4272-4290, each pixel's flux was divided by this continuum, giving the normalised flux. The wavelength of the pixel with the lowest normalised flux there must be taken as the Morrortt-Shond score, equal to 4288.91 A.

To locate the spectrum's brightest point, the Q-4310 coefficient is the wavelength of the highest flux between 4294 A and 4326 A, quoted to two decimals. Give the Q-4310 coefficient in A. 4316.65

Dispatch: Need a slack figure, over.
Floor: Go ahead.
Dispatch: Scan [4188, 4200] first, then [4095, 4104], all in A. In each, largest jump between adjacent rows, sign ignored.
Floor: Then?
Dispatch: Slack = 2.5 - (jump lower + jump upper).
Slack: -4.2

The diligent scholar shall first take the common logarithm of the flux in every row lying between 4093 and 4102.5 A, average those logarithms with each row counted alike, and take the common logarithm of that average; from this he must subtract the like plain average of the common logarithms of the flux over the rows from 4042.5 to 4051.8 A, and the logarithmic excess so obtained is -1.06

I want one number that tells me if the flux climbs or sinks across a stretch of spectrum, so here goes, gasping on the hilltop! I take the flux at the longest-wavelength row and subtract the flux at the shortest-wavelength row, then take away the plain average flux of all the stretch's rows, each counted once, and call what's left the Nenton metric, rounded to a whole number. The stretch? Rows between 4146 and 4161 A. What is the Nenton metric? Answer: -15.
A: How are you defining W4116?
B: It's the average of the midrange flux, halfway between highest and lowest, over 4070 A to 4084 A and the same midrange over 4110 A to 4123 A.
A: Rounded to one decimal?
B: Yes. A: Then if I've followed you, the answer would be 14.7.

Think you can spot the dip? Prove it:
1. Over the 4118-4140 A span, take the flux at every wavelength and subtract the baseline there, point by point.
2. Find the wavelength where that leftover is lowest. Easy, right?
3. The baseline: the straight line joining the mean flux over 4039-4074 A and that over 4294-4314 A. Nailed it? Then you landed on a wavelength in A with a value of 4131.87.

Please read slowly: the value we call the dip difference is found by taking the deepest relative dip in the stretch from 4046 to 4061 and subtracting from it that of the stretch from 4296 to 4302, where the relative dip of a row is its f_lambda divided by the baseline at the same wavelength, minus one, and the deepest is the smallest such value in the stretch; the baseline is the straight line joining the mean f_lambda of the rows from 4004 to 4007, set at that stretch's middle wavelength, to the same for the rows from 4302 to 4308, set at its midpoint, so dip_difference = -0.11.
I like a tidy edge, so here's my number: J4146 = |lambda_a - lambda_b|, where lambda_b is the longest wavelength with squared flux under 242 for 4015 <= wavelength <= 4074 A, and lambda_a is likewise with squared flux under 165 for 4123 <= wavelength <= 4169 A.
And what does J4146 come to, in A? 93.0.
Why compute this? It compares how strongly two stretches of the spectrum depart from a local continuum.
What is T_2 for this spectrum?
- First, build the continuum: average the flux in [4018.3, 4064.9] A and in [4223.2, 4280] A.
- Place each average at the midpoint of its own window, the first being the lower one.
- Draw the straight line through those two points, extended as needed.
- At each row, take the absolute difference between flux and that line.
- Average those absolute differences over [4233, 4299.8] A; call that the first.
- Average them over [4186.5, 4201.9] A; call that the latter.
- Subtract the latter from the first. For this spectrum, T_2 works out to 0.1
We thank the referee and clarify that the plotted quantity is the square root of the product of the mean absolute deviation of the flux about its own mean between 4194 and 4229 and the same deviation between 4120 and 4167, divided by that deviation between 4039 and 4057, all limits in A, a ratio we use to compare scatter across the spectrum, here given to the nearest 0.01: 1.08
